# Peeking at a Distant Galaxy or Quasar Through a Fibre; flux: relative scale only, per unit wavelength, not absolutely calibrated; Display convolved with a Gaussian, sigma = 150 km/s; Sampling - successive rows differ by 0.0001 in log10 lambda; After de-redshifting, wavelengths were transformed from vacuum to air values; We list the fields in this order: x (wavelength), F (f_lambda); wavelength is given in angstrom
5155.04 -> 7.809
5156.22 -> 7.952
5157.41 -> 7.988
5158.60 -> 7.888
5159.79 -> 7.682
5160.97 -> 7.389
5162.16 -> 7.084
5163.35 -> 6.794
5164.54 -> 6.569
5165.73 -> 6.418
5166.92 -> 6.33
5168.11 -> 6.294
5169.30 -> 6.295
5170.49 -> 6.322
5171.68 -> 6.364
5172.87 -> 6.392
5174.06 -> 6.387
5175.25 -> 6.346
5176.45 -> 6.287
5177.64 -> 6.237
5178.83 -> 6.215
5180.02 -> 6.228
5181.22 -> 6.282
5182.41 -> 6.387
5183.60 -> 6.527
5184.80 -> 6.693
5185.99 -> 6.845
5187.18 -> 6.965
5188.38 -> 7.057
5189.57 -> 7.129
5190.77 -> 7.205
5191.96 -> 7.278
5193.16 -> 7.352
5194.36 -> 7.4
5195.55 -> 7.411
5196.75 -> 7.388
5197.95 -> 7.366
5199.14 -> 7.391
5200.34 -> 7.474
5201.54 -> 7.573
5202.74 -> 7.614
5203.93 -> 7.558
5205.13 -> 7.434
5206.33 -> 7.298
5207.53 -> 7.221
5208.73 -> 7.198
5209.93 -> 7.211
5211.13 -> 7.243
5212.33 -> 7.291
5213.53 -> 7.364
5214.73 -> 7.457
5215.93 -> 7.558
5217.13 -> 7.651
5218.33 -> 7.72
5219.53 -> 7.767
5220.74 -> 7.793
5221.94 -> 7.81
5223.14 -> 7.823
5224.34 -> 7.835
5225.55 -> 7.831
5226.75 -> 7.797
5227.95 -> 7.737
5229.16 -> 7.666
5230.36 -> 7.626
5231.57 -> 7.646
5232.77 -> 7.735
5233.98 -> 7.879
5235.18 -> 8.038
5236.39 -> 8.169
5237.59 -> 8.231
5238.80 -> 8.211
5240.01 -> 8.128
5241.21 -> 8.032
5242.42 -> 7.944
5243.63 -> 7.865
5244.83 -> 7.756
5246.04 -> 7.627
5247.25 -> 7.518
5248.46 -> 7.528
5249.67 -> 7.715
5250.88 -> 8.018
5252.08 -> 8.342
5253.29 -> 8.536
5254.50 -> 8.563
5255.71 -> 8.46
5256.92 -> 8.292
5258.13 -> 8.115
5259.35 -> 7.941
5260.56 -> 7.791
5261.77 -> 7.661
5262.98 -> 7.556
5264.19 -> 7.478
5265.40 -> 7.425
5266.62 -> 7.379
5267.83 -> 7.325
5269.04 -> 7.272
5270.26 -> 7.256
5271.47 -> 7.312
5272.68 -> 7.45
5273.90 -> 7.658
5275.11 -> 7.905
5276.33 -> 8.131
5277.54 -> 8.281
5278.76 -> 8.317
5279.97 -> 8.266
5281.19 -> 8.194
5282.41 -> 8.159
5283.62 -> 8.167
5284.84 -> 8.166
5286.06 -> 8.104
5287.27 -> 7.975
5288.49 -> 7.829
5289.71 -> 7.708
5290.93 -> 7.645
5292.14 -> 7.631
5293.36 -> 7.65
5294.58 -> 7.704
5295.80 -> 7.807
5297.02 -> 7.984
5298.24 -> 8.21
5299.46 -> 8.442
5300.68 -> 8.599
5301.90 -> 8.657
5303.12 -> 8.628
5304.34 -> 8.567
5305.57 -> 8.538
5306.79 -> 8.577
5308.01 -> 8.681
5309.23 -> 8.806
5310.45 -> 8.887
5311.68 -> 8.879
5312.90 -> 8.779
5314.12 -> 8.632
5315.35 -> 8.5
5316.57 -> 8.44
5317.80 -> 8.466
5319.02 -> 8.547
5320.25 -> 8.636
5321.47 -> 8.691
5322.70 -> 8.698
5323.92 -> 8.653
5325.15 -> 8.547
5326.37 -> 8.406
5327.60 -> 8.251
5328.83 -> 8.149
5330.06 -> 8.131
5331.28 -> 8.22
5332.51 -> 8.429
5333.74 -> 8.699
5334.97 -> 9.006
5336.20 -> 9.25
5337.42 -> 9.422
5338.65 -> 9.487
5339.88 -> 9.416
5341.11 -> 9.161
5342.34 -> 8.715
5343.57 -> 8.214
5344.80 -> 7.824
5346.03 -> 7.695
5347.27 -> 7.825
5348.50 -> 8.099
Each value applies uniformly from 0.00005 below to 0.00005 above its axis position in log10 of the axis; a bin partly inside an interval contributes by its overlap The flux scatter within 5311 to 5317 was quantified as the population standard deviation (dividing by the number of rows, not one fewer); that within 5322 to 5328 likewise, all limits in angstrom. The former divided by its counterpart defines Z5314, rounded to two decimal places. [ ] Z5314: 1.00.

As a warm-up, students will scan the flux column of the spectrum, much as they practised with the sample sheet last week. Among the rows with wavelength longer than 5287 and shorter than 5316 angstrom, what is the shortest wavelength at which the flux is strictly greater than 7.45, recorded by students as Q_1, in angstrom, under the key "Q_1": 5287.27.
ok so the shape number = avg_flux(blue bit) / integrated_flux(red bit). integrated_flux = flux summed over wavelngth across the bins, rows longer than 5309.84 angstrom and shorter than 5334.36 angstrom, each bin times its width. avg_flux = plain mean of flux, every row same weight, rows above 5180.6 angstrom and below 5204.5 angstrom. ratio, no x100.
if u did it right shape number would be 0.0342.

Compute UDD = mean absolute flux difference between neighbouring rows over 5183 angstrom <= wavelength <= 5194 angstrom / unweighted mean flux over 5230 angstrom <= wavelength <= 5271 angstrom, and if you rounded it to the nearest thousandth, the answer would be 0.013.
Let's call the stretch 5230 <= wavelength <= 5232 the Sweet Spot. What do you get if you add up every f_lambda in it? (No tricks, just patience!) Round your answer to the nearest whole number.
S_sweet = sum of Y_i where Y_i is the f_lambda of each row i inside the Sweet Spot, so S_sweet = 15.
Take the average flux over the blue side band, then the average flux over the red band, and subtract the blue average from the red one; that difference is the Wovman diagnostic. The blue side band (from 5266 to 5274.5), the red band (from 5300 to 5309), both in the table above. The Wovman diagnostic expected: 1.2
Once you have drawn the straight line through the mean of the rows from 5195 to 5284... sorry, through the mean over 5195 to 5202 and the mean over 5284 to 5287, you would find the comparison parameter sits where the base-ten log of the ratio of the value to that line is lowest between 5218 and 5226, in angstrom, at 5218.33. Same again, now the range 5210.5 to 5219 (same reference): 5211.13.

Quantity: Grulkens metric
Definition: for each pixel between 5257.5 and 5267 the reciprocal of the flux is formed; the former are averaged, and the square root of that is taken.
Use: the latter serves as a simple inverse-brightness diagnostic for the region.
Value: 0.361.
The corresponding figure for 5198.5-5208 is 0.367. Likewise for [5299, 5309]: 0.341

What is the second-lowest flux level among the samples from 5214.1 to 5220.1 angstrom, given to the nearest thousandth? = 7.558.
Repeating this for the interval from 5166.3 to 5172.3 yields 6.295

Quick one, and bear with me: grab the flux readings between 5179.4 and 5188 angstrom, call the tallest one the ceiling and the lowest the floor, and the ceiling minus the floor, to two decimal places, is 0.74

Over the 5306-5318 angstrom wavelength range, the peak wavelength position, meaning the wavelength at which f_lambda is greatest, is 5310.45 angstrom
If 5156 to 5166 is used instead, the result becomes 5157.41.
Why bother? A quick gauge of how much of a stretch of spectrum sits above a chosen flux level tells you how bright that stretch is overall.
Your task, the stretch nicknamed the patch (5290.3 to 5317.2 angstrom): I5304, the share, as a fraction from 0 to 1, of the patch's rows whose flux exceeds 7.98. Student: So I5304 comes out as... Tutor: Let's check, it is 0.77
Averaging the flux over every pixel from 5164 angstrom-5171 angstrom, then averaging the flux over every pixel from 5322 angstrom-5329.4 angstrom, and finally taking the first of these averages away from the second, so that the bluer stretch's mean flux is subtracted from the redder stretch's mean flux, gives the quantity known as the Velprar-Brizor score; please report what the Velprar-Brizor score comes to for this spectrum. 2.08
